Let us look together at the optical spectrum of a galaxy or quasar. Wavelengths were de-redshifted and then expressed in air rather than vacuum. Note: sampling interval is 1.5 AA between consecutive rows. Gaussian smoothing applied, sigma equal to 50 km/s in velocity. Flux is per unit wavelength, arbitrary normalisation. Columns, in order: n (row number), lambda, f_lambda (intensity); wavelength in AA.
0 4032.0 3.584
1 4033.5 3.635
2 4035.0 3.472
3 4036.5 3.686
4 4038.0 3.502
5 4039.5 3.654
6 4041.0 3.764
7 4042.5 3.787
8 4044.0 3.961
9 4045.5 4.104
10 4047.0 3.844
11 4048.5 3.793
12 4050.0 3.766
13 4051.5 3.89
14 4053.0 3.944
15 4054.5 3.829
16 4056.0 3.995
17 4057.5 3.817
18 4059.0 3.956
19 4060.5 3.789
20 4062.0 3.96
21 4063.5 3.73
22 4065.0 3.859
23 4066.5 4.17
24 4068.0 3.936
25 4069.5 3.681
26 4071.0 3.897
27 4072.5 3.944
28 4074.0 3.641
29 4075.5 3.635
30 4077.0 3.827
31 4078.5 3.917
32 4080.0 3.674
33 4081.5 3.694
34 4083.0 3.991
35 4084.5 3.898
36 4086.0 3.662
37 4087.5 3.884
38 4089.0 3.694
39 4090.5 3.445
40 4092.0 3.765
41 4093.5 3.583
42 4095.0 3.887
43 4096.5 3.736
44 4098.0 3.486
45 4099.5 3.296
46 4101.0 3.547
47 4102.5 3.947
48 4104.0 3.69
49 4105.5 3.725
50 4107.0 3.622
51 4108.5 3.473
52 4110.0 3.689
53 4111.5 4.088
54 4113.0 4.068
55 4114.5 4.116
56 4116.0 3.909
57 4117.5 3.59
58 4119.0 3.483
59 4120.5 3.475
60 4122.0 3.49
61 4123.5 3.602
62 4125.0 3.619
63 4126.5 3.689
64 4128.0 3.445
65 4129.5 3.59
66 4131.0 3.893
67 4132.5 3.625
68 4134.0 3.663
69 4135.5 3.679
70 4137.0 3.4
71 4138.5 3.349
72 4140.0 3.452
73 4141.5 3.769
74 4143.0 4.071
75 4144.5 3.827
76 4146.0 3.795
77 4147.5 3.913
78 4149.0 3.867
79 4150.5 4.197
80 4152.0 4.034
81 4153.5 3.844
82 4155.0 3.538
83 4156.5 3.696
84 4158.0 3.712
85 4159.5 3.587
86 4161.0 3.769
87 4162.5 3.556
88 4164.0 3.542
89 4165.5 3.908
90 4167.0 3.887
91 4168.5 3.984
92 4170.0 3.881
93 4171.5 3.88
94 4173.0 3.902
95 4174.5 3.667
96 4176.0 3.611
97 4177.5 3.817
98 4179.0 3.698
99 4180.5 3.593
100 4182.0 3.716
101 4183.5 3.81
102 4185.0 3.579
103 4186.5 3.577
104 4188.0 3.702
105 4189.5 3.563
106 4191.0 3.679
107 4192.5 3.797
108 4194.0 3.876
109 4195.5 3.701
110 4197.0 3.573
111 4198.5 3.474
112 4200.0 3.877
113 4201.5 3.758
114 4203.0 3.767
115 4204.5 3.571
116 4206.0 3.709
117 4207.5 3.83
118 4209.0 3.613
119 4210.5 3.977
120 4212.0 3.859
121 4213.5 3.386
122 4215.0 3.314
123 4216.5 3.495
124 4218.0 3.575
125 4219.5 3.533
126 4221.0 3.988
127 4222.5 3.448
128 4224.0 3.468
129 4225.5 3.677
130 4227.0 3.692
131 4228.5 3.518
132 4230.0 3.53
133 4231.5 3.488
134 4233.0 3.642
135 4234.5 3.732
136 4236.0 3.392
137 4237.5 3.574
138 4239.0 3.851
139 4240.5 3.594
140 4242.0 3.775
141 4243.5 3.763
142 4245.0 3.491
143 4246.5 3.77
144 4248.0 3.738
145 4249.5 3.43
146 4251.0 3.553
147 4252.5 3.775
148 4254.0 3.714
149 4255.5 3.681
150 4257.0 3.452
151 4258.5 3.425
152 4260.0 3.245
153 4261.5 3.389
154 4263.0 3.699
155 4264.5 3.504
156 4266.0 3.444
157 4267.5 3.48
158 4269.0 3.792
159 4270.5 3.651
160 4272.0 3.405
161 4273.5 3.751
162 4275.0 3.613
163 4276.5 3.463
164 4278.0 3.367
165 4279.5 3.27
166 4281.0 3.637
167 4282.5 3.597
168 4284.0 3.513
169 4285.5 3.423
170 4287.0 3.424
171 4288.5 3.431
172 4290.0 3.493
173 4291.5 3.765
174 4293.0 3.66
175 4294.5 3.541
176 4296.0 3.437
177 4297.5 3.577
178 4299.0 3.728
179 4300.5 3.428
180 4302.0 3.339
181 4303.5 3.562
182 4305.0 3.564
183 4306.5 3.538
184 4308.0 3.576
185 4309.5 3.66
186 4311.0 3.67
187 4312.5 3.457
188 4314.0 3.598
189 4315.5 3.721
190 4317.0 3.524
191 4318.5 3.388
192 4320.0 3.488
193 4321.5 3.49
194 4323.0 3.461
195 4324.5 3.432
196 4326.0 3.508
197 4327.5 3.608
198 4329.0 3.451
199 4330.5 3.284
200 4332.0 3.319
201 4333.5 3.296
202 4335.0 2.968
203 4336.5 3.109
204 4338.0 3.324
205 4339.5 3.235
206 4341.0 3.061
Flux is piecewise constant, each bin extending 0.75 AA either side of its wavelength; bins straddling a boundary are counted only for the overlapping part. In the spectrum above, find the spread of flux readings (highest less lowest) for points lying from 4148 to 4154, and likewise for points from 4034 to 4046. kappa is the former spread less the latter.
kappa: -0.3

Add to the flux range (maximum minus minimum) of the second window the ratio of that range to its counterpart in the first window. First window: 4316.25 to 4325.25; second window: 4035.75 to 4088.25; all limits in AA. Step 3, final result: 5.6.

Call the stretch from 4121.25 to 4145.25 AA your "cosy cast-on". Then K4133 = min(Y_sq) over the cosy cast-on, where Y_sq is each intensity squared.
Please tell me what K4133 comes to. 11.2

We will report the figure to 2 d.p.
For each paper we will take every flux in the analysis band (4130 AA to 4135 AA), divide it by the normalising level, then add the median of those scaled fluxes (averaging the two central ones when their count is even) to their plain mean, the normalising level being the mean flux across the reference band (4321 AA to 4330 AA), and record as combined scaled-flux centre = 2.12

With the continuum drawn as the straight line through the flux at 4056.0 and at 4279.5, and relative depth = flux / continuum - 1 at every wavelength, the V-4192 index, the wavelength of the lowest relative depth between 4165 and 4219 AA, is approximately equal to 4215.0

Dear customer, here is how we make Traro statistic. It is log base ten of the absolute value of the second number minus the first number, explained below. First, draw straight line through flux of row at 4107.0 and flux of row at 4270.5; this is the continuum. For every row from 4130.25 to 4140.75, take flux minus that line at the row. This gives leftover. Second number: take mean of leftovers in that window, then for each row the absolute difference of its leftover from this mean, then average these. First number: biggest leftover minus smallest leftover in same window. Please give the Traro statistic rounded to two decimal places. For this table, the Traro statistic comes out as -0.41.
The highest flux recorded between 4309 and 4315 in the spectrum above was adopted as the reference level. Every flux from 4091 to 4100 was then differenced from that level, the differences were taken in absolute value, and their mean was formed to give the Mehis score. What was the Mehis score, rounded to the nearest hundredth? 0.17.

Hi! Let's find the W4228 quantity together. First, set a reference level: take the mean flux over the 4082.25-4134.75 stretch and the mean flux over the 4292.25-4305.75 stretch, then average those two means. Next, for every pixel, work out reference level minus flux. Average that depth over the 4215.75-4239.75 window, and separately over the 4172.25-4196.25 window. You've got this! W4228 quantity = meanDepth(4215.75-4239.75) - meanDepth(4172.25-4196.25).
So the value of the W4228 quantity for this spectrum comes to 0.11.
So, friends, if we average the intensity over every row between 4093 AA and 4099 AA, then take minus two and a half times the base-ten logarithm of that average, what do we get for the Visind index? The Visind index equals -1.41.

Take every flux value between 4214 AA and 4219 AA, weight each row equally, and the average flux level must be 3.46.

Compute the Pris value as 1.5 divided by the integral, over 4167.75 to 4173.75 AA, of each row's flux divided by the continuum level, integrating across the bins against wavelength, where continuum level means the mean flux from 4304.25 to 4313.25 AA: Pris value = 0.23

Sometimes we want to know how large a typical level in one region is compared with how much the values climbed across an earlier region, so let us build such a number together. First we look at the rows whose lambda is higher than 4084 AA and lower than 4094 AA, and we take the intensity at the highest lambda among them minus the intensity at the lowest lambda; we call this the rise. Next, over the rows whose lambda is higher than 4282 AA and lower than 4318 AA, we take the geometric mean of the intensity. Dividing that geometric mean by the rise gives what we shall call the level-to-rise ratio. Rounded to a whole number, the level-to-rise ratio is -11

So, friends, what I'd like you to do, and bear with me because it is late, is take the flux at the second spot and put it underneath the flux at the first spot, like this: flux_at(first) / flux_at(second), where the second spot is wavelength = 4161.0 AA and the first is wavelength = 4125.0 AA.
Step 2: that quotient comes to 0.96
